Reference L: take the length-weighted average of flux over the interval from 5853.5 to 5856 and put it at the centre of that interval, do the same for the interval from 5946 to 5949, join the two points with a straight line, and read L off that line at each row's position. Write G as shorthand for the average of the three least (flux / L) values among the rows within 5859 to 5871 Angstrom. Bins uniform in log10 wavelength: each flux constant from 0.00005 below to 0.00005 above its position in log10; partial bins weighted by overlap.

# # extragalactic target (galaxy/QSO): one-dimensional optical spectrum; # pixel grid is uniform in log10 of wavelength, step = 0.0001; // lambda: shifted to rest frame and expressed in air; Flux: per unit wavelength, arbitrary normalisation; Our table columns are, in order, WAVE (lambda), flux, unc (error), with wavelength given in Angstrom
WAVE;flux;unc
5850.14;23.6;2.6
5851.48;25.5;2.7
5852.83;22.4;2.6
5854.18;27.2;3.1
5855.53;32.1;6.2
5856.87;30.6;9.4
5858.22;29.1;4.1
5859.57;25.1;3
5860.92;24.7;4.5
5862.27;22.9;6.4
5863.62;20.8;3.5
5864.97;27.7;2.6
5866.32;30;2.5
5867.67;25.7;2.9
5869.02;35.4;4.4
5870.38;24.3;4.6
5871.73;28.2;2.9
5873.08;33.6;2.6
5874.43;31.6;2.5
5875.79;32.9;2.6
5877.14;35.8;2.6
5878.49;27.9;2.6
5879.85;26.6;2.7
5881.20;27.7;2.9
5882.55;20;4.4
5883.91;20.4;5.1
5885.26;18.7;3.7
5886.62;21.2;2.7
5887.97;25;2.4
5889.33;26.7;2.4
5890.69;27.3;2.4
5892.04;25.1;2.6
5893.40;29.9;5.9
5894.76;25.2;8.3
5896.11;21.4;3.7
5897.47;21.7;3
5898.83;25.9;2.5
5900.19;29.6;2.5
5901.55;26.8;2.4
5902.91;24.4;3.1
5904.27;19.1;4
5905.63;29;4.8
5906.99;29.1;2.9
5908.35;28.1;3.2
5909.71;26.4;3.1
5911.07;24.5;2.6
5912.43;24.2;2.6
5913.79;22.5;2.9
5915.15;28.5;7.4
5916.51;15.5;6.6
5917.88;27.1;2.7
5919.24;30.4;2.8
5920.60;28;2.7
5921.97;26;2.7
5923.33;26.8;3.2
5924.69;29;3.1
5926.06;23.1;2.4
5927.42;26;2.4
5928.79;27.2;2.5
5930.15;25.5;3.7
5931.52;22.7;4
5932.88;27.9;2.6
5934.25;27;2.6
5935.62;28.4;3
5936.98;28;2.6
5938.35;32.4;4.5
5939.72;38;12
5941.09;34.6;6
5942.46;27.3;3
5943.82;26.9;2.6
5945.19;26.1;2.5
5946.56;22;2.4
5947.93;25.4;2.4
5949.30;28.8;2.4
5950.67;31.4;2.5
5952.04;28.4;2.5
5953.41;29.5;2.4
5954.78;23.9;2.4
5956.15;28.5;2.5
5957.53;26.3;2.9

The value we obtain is 0.79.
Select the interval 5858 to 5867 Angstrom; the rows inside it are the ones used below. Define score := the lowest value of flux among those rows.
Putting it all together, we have 20.8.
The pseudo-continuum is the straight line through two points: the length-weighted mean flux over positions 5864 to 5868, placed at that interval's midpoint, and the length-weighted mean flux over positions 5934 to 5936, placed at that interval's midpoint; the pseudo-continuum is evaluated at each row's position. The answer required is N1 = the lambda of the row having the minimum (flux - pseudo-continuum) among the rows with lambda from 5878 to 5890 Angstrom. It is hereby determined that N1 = 5885.26 Angstrom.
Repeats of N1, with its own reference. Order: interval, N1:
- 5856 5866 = 5863.62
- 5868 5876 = 5870.38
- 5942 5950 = 5946.56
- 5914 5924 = 5916.51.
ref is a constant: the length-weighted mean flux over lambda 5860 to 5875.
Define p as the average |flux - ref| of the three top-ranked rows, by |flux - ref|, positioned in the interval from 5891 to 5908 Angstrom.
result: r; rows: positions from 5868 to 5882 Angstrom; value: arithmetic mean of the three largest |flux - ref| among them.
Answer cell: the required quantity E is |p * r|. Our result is 50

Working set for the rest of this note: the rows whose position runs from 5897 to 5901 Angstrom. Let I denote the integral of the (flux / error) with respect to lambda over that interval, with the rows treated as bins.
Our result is 39.9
